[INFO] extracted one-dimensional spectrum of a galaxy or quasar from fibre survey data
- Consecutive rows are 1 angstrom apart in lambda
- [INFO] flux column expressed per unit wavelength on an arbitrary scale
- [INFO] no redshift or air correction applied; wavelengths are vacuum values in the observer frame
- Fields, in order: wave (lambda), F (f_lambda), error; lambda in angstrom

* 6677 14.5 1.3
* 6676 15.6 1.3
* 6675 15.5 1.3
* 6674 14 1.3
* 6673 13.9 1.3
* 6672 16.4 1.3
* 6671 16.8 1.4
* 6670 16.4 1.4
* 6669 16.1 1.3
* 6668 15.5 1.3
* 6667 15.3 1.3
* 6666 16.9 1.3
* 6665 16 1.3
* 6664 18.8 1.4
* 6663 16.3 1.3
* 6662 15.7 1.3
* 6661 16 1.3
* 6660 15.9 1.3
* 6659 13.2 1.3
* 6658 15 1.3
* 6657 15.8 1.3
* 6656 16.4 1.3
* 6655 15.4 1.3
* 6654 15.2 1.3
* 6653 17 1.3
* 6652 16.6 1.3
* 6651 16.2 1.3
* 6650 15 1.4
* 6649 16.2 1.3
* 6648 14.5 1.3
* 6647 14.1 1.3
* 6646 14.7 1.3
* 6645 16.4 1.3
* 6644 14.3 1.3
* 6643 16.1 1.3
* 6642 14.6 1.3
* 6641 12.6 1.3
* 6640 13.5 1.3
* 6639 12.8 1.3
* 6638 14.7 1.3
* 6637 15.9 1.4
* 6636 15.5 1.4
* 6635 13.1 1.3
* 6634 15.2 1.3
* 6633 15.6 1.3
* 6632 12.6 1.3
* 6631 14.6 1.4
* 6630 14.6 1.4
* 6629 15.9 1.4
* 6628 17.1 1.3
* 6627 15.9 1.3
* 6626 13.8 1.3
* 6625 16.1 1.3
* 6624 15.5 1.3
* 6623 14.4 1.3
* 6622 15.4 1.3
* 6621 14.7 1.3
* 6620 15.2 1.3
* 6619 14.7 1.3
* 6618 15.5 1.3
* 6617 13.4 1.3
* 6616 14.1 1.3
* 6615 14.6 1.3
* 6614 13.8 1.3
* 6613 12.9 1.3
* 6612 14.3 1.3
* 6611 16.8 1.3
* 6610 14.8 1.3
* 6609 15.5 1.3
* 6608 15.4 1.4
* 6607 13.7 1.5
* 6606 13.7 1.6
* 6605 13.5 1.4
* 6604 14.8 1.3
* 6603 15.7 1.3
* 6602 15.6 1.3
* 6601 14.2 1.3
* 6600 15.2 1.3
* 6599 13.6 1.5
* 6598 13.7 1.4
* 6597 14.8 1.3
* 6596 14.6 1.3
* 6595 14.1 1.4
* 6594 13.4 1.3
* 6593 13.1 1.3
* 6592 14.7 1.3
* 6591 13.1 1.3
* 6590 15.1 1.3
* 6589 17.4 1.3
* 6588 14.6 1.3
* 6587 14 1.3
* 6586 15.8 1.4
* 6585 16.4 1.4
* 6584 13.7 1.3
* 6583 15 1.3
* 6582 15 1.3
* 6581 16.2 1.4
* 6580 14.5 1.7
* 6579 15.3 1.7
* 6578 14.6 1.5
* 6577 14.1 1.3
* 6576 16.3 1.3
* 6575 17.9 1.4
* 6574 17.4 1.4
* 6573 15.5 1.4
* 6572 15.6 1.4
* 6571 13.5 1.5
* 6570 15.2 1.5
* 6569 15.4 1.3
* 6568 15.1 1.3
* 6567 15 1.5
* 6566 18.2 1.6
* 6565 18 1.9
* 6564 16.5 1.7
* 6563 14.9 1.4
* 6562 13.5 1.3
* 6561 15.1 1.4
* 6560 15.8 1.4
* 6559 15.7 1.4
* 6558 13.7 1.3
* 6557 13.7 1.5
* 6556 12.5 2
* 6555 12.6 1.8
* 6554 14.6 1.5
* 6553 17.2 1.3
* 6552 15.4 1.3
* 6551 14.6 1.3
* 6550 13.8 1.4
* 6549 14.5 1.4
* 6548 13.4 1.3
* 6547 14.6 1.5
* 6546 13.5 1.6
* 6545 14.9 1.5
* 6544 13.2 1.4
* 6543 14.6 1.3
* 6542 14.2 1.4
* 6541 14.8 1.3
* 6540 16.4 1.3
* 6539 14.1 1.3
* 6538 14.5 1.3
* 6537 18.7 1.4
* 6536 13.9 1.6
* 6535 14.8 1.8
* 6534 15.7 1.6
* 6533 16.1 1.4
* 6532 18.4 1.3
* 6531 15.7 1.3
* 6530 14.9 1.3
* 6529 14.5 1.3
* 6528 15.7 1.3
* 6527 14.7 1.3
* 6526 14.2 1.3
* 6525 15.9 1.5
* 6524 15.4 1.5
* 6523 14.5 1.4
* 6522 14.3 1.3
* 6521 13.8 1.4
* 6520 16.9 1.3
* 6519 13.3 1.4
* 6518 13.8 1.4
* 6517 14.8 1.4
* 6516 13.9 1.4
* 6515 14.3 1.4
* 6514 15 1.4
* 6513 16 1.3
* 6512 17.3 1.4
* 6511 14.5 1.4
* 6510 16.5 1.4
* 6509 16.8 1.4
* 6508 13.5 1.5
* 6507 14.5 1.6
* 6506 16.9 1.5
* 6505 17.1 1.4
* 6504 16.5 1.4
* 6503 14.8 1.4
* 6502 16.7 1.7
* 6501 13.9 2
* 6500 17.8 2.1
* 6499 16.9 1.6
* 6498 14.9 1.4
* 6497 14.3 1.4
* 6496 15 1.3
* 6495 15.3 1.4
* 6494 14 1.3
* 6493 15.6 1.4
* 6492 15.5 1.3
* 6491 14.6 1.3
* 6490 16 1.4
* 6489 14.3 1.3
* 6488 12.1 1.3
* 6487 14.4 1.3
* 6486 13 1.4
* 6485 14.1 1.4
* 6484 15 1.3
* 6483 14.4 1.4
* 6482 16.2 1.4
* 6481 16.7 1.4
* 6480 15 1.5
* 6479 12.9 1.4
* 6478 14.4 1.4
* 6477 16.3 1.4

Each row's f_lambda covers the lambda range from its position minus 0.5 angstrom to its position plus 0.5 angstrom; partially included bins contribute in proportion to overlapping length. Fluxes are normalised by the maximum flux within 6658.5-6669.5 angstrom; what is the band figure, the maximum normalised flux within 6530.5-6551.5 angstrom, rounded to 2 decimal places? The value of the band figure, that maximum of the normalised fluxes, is 0.99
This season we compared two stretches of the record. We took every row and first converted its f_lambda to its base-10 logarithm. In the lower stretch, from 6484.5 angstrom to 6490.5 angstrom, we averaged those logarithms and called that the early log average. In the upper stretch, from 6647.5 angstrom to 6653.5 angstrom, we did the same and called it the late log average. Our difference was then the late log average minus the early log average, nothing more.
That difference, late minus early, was 0.057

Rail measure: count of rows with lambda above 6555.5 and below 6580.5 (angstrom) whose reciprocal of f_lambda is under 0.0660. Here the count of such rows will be 13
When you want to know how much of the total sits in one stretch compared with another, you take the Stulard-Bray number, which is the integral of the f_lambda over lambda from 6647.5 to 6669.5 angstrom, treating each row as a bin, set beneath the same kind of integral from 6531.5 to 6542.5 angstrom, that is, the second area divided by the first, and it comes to 0.5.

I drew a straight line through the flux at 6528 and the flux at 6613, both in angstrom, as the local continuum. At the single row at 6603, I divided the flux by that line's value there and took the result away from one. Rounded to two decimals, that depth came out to -0.19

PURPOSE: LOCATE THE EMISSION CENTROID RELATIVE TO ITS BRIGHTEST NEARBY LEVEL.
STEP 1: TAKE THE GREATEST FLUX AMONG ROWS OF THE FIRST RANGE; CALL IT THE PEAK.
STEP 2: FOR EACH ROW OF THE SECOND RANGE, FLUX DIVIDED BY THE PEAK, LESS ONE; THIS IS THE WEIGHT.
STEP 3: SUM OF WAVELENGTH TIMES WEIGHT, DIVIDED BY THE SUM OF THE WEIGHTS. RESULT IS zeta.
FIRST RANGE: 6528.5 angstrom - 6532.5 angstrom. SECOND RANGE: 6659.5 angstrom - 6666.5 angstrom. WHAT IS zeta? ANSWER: 6662.5 angstrom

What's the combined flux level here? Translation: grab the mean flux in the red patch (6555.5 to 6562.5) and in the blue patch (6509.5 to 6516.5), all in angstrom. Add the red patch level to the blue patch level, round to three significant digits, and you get 29.6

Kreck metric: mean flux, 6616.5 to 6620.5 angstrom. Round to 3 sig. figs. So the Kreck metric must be 14.7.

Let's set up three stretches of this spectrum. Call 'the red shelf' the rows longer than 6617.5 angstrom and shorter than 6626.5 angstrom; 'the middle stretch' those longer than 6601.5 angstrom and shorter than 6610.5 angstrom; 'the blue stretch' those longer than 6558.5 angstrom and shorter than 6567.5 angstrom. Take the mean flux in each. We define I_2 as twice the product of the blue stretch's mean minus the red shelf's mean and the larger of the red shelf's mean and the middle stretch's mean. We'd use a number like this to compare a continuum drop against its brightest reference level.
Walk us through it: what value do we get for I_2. 25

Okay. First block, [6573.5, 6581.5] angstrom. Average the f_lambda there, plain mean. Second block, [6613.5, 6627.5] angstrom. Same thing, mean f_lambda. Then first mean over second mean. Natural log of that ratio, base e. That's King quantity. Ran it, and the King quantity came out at 0.065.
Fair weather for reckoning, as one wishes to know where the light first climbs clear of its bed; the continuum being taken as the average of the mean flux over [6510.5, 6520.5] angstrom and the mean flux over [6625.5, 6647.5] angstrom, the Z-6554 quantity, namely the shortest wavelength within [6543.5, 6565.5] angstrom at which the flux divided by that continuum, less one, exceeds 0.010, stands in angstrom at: 6552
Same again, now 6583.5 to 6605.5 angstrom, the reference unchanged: 6585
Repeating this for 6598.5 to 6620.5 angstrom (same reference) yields 6600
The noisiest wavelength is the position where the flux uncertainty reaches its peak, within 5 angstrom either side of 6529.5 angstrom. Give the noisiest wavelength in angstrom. 6534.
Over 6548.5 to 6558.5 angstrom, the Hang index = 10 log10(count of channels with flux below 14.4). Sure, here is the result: 7.0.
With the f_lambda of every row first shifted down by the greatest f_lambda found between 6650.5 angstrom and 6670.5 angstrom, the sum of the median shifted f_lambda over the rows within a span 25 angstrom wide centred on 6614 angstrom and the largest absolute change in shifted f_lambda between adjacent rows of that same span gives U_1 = -1.60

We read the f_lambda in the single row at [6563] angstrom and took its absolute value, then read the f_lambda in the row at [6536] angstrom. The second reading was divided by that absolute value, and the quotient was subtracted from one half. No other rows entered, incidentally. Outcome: -0.433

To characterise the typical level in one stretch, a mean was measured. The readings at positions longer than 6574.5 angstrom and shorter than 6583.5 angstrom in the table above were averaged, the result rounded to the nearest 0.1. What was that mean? 15.4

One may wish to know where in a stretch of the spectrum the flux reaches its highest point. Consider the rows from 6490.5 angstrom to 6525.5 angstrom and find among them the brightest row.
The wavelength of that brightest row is 6500 angstrom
